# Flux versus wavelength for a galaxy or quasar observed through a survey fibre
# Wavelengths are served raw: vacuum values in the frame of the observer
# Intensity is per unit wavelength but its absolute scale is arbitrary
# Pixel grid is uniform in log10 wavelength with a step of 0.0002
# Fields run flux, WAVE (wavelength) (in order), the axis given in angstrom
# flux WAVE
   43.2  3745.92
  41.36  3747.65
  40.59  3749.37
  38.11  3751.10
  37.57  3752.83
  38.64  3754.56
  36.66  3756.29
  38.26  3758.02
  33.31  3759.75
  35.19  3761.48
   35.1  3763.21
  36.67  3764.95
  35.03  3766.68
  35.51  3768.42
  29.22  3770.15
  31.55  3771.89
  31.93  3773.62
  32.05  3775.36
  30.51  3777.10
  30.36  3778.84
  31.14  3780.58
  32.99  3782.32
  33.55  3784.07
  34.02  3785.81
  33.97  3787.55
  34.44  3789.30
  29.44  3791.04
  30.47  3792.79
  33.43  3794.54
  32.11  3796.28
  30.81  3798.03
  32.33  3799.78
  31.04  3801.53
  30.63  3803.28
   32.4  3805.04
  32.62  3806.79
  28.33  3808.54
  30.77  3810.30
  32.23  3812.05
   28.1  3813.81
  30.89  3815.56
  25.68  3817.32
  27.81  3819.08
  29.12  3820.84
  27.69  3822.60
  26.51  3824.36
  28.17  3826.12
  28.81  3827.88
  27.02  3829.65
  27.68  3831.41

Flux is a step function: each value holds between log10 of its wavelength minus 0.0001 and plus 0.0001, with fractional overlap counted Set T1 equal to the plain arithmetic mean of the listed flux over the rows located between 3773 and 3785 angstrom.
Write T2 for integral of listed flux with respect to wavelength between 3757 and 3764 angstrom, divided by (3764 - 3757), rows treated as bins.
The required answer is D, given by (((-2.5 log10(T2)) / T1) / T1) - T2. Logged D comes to -36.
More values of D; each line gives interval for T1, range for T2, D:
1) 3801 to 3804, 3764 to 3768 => -36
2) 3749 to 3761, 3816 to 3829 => -28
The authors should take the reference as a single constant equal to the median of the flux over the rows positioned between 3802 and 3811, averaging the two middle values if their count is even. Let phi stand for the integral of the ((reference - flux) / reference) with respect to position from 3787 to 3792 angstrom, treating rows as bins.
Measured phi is -0.3 angstrom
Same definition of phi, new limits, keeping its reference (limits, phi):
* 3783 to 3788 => -0.5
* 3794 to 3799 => -0.2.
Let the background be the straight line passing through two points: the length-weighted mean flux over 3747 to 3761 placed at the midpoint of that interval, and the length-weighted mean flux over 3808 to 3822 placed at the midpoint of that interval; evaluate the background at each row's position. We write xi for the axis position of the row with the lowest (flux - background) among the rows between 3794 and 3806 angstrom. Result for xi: 3798.03 angstrom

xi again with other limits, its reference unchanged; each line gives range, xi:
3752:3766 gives 3759.75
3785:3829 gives 3791.04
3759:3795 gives 3770.15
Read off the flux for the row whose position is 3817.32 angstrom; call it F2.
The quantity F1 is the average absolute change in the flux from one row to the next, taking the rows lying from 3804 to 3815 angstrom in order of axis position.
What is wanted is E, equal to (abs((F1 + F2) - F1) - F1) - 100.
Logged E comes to -76.8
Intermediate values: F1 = 2.5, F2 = 25.68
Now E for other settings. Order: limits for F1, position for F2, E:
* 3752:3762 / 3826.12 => -74.1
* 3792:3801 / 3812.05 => -69.5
